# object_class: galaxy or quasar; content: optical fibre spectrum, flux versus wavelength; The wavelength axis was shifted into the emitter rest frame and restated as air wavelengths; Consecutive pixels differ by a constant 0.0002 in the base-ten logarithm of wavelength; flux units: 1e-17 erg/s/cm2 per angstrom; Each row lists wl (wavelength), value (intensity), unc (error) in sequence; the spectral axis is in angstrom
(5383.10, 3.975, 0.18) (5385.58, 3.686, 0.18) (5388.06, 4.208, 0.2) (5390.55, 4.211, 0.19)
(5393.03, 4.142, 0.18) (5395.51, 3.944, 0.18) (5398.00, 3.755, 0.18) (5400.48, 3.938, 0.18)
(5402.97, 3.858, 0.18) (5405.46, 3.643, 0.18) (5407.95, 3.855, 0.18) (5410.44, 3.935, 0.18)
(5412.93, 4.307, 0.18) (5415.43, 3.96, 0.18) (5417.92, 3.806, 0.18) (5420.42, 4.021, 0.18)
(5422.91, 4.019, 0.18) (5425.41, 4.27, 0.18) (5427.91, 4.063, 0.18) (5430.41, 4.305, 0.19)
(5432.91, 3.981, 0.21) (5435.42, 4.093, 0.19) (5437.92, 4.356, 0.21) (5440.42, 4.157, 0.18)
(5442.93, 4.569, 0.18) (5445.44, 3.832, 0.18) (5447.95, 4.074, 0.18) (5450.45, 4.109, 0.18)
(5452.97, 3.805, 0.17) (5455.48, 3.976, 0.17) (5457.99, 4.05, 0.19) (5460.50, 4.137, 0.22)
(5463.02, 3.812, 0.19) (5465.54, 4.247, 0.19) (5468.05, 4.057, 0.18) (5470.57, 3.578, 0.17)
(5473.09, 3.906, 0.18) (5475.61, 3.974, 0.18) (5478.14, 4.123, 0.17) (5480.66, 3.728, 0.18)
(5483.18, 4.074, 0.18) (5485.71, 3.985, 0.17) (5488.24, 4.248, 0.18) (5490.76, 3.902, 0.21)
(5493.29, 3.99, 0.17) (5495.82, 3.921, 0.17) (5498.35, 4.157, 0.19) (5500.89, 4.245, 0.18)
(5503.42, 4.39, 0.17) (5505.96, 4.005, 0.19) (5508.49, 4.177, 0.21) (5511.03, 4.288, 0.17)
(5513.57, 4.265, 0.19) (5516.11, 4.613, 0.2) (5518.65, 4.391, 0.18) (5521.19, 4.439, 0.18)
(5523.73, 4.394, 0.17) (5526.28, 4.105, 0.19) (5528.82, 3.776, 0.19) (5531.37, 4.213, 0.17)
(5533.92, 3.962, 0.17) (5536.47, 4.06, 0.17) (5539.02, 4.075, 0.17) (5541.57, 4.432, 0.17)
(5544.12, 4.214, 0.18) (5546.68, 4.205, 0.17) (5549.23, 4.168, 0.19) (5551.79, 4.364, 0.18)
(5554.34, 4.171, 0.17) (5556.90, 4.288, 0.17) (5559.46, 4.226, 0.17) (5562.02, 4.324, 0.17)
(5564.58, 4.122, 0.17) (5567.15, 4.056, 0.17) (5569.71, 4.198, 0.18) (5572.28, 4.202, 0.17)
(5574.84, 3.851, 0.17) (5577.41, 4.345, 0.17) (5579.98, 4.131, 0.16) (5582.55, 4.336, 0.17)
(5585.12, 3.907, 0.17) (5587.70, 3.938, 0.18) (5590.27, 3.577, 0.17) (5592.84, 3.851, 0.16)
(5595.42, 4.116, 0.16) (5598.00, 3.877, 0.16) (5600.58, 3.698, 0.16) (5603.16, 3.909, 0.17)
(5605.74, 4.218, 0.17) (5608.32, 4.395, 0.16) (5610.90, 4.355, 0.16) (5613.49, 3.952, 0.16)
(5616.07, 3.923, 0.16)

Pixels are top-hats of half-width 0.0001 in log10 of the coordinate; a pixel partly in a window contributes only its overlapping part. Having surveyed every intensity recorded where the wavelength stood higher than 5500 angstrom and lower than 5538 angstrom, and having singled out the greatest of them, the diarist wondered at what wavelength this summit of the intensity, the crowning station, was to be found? 5516.11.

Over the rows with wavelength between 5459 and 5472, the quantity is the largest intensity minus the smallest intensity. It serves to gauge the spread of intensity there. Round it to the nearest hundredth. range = 0.67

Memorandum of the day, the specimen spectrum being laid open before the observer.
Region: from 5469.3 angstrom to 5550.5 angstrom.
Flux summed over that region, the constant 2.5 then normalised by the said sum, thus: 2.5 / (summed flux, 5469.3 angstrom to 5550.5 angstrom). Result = 0.02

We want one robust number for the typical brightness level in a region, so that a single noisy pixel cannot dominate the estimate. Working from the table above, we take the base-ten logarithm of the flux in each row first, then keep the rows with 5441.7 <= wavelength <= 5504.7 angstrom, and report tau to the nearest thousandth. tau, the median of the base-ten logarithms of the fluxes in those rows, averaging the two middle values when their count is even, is 0.607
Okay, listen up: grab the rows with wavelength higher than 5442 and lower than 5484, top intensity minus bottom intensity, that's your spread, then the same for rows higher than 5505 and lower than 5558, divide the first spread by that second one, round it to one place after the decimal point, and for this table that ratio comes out 1.2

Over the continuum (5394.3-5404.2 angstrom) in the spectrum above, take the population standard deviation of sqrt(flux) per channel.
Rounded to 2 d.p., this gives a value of 0.02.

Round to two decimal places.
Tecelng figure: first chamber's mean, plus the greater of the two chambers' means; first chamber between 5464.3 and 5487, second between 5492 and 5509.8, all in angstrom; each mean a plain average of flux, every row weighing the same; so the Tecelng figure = 8.09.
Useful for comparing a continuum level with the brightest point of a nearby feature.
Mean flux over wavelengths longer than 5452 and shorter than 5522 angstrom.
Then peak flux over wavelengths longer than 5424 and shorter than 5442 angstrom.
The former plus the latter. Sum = 8.44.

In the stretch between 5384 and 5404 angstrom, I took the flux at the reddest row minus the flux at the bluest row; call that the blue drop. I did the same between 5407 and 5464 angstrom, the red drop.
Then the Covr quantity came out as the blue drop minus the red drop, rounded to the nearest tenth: 0.2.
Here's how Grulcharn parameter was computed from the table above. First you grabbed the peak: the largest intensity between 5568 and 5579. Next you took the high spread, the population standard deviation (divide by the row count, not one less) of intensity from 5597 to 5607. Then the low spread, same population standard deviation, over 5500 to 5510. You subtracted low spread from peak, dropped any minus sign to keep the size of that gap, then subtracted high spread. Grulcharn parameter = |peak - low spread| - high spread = 4.02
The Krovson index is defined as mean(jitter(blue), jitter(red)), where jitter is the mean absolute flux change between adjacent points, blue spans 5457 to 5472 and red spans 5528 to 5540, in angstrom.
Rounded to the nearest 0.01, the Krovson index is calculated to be 0.25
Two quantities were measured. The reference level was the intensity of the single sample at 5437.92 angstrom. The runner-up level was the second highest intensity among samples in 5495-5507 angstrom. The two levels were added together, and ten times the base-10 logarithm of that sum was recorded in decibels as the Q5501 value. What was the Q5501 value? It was 9.35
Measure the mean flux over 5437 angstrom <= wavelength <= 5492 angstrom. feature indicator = 4.03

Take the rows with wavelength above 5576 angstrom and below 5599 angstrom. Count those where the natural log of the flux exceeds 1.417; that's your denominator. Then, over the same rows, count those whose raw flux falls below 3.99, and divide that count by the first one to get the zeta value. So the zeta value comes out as 1.7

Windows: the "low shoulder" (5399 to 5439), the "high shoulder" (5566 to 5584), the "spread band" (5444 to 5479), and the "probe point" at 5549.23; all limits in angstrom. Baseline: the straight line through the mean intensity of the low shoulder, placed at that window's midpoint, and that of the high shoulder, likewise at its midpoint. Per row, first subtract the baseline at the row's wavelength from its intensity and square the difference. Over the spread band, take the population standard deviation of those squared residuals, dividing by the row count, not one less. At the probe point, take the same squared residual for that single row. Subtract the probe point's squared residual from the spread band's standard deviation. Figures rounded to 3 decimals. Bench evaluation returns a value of 0.060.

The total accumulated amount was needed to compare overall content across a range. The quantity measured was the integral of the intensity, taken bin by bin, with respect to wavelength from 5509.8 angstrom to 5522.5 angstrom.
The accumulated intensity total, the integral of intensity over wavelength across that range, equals 55.9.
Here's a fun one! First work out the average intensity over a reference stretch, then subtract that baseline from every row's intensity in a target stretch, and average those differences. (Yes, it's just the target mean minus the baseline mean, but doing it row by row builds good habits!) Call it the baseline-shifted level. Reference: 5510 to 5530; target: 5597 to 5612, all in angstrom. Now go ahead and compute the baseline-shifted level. -0.21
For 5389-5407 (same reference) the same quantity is -0.36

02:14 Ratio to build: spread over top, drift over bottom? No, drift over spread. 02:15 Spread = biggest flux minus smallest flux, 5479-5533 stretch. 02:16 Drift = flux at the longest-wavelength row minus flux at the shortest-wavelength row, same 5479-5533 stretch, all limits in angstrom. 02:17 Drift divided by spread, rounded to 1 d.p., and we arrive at 0.5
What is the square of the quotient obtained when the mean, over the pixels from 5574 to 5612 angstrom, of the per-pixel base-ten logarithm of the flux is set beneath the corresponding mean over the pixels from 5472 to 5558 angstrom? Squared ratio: 1.04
